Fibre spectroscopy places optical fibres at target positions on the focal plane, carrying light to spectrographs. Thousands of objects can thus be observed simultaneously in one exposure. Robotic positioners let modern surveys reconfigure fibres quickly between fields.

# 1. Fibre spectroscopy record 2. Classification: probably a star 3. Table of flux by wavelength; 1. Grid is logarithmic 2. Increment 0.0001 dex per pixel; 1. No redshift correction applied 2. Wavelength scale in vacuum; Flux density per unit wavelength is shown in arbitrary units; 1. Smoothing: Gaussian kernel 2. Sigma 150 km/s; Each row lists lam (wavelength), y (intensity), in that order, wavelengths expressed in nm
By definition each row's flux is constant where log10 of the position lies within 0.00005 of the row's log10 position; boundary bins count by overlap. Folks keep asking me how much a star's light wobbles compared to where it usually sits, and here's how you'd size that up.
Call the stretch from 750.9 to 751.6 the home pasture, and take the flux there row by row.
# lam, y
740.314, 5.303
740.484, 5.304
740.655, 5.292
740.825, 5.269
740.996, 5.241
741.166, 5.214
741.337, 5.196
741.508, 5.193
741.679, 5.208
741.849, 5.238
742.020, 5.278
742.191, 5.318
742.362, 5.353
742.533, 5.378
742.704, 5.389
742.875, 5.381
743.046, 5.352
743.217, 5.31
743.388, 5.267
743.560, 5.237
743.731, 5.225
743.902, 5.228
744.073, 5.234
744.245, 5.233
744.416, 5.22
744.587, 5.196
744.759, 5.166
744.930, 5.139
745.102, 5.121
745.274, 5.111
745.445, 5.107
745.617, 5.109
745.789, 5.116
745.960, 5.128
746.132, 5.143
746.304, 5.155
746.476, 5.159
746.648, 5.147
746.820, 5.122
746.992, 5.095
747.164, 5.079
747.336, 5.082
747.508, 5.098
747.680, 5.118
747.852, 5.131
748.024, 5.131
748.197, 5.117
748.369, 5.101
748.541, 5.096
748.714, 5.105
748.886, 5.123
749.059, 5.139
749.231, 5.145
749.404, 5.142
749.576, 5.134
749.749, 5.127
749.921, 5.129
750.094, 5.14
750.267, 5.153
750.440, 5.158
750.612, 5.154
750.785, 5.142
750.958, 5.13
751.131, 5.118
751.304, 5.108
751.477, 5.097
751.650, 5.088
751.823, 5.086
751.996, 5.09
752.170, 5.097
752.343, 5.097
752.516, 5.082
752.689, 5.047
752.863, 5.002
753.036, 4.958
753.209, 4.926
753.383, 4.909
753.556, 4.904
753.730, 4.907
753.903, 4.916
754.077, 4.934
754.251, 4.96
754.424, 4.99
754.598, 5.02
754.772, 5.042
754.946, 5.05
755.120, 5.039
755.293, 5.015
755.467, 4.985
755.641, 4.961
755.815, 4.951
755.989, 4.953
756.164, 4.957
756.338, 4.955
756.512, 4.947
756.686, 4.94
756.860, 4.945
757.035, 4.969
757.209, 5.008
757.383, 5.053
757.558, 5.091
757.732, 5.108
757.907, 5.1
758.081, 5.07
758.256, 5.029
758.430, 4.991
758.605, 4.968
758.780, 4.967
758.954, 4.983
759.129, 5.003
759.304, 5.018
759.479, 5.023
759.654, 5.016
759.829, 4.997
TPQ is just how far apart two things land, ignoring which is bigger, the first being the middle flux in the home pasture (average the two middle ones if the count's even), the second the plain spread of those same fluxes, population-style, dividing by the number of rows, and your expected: 5.10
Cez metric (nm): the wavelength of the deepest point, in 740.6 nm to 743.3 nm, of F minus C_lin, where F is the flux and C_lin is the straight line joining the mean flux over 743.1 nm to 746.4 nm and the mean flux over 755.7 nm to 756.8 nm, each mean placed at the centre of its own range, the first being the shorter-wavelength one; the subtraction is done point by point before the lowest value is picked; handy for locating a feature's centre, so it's 741.337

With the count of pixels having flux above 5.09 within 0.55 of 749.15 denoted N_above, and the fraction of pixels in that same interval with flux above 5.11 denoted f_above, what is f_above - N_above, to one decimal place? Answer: -5.2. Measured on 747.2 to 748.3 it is -4.3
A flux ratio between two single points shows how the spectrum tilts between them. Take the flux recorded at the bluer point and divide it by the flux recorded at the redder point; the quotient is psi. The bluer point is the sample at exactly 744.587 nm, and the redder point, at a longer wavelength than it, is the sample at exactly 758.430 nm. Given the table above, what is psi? 1.04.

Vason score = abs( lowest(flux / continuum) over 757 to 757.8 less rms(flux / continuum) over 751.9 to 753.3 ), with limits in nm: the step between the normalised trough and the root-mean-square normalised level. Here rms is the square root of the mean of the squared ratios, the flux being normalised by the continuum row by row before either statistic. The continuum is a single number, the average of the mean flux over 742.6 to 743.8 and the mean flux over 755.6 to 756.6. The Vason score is 0.013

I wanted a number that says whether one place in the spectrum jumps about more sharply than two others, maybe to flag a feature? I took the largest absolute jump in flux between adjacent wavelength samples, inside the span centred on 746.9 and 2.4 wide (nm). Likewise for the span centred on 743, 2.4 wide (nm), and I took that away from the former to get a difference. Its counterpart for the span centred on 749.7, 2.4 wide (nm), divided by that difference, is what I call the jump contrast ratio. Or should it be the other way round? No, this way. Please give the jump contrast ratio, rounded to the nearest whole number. -1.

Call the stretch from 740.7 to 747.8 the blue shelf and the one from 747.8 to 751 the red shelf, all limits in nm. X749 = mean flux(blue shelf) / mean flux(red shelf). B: 1.01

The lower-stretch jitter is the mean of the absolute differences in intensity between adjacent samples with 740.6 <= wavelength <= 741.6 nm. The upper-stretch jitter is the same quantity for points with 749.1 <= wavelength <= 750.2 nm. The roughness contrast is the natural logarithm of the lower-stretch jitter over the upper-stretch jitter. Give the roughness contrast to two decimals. 1.16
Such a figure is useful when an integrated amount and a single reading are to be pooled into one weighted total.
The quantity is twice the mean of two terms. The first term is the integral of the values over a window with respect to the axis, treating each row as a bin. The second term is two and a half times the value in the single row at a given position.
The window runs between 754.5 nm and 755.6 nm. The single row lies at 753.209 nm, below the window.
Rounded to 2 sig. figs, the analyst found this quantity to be 18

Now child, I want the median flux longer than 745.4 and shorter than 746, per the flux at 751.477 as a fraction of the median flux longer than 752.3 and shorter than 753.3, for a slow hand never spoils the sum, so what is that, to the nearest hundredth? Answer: 5.04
